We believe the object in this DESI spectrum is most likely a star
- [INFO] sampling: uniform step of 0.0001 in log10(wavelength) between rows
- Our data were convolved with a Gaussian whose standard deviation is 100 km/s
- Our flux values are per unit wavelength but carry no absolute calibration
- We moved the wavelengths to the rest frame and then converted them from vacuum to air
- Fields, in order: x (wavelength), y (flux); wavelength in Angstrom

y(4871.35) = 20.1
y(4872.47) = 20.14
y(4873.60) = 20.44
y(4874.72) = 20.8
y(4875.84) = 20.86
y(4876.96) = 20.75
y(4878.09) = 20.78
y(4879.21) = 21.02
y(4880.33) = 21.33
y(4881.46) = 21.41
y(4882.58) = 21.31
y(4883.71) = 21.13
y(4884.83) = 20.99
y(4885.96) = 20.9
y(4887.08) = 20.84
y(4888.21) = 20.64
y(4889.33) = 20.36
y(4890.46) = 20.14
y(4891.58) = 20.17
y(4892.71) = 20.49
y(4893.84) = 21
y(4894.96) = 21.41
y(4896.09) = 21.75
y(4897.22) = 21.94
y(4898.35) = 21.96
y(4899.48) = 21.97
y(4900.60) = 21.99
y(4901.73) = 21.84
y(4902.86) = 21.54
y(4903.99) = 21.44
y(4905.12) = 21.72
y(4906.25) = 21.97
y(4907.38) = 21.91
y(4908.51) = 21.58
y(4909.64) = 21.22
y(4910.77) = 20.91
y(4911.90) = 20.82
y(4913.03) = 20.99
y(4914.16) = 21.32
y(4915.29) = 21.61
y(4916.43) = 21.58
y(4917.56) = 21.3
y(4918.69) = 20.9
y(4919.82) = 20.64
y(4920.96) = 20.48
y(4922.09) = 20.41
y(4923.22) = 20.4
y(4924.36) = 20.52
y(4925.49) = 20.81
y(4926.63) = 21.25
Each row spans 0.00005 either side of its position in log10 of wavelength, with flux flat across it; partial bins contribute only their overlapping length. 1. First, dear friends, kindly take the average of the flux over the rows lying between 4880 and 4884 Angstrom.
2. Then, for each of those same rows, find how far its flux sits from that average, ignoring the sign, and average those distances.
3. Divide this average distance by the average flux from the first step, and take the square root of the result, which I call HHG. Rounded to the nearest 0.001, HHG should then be 0.062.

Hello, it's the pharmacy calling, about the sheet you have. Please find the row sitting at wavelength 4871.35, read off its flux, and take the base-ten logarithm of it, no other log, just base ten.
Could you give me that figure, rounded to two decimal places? 1.30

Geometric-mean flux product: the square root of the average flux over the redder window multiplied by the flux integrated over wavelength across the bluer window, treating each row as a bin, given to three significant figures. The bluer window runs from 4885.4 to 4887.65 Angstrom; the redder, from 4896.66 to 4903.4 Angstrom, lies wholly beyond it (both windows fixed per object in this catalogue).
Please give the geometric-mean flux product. 32.1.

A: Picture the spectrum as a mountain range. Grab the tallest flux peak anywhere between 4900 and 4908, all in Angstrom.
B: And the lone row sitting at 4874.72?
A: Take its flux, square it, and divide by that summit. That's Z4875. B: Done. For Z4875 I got 19.7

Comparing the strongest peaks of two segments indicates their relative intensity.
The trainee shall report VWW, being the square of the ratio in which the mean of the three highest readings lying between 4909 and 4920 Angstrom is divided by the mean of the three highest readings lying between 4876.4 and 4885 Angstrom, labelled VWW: 1.01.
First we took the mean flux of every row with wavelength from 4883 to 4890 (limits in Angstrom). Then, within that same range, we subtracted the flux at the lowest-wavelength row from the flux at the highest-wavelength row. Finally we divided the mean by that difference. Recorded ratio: -27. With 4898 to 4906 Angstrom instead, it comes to -91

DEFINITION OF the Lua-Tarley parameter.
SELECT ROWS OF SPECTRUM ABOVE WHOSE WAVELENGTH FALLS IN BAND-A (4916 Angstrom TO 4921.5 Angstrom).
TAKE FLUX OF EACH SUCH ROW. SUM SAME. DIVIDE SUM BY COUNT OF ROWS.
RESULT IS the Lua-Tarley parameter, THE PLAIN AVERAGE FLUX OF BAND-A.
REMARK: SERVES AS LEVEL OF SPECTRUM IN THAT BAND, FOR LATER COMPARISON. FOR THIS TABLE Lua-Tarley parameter 21.0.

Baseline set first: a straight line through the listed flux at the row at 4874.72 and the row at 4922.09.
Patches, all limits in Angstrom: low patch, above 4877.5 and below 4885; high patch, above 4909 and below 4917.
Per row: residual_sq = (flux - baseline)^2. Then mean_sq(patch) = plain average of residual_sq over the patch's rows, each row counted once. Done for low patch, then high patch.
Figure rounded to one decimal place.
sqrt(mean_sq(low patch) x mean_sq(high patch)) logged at 0.4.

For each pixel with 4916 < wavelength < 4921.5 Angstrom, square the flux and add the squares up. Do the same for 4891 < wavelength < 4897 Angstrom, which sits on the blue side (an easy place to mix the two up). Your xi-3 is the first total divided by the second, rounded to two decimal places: 1.00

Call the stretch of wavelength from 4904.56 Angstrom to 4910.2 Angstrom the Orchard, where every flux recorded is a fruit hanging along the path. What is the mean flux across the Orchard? 21.7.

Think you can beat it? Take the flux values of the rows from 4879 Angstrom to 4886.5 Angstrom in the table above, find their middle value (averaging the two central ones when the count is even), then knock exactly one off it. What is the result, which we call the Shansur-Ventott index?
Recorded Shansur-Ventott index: 20.1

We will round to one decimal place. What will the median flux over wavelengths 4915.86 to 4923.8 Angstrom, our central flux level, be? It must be 20.6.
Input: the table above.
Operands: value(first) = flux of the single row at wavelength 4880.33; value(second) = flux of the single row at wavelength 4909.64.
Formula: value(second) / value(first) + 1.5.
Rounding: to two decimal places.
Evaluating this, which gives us 2.49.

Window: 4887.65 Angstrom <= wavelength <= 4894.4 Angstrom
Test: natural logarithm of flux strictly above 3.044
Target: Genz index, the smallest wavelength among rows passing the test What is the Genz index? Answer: 4893.84 Angstrom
